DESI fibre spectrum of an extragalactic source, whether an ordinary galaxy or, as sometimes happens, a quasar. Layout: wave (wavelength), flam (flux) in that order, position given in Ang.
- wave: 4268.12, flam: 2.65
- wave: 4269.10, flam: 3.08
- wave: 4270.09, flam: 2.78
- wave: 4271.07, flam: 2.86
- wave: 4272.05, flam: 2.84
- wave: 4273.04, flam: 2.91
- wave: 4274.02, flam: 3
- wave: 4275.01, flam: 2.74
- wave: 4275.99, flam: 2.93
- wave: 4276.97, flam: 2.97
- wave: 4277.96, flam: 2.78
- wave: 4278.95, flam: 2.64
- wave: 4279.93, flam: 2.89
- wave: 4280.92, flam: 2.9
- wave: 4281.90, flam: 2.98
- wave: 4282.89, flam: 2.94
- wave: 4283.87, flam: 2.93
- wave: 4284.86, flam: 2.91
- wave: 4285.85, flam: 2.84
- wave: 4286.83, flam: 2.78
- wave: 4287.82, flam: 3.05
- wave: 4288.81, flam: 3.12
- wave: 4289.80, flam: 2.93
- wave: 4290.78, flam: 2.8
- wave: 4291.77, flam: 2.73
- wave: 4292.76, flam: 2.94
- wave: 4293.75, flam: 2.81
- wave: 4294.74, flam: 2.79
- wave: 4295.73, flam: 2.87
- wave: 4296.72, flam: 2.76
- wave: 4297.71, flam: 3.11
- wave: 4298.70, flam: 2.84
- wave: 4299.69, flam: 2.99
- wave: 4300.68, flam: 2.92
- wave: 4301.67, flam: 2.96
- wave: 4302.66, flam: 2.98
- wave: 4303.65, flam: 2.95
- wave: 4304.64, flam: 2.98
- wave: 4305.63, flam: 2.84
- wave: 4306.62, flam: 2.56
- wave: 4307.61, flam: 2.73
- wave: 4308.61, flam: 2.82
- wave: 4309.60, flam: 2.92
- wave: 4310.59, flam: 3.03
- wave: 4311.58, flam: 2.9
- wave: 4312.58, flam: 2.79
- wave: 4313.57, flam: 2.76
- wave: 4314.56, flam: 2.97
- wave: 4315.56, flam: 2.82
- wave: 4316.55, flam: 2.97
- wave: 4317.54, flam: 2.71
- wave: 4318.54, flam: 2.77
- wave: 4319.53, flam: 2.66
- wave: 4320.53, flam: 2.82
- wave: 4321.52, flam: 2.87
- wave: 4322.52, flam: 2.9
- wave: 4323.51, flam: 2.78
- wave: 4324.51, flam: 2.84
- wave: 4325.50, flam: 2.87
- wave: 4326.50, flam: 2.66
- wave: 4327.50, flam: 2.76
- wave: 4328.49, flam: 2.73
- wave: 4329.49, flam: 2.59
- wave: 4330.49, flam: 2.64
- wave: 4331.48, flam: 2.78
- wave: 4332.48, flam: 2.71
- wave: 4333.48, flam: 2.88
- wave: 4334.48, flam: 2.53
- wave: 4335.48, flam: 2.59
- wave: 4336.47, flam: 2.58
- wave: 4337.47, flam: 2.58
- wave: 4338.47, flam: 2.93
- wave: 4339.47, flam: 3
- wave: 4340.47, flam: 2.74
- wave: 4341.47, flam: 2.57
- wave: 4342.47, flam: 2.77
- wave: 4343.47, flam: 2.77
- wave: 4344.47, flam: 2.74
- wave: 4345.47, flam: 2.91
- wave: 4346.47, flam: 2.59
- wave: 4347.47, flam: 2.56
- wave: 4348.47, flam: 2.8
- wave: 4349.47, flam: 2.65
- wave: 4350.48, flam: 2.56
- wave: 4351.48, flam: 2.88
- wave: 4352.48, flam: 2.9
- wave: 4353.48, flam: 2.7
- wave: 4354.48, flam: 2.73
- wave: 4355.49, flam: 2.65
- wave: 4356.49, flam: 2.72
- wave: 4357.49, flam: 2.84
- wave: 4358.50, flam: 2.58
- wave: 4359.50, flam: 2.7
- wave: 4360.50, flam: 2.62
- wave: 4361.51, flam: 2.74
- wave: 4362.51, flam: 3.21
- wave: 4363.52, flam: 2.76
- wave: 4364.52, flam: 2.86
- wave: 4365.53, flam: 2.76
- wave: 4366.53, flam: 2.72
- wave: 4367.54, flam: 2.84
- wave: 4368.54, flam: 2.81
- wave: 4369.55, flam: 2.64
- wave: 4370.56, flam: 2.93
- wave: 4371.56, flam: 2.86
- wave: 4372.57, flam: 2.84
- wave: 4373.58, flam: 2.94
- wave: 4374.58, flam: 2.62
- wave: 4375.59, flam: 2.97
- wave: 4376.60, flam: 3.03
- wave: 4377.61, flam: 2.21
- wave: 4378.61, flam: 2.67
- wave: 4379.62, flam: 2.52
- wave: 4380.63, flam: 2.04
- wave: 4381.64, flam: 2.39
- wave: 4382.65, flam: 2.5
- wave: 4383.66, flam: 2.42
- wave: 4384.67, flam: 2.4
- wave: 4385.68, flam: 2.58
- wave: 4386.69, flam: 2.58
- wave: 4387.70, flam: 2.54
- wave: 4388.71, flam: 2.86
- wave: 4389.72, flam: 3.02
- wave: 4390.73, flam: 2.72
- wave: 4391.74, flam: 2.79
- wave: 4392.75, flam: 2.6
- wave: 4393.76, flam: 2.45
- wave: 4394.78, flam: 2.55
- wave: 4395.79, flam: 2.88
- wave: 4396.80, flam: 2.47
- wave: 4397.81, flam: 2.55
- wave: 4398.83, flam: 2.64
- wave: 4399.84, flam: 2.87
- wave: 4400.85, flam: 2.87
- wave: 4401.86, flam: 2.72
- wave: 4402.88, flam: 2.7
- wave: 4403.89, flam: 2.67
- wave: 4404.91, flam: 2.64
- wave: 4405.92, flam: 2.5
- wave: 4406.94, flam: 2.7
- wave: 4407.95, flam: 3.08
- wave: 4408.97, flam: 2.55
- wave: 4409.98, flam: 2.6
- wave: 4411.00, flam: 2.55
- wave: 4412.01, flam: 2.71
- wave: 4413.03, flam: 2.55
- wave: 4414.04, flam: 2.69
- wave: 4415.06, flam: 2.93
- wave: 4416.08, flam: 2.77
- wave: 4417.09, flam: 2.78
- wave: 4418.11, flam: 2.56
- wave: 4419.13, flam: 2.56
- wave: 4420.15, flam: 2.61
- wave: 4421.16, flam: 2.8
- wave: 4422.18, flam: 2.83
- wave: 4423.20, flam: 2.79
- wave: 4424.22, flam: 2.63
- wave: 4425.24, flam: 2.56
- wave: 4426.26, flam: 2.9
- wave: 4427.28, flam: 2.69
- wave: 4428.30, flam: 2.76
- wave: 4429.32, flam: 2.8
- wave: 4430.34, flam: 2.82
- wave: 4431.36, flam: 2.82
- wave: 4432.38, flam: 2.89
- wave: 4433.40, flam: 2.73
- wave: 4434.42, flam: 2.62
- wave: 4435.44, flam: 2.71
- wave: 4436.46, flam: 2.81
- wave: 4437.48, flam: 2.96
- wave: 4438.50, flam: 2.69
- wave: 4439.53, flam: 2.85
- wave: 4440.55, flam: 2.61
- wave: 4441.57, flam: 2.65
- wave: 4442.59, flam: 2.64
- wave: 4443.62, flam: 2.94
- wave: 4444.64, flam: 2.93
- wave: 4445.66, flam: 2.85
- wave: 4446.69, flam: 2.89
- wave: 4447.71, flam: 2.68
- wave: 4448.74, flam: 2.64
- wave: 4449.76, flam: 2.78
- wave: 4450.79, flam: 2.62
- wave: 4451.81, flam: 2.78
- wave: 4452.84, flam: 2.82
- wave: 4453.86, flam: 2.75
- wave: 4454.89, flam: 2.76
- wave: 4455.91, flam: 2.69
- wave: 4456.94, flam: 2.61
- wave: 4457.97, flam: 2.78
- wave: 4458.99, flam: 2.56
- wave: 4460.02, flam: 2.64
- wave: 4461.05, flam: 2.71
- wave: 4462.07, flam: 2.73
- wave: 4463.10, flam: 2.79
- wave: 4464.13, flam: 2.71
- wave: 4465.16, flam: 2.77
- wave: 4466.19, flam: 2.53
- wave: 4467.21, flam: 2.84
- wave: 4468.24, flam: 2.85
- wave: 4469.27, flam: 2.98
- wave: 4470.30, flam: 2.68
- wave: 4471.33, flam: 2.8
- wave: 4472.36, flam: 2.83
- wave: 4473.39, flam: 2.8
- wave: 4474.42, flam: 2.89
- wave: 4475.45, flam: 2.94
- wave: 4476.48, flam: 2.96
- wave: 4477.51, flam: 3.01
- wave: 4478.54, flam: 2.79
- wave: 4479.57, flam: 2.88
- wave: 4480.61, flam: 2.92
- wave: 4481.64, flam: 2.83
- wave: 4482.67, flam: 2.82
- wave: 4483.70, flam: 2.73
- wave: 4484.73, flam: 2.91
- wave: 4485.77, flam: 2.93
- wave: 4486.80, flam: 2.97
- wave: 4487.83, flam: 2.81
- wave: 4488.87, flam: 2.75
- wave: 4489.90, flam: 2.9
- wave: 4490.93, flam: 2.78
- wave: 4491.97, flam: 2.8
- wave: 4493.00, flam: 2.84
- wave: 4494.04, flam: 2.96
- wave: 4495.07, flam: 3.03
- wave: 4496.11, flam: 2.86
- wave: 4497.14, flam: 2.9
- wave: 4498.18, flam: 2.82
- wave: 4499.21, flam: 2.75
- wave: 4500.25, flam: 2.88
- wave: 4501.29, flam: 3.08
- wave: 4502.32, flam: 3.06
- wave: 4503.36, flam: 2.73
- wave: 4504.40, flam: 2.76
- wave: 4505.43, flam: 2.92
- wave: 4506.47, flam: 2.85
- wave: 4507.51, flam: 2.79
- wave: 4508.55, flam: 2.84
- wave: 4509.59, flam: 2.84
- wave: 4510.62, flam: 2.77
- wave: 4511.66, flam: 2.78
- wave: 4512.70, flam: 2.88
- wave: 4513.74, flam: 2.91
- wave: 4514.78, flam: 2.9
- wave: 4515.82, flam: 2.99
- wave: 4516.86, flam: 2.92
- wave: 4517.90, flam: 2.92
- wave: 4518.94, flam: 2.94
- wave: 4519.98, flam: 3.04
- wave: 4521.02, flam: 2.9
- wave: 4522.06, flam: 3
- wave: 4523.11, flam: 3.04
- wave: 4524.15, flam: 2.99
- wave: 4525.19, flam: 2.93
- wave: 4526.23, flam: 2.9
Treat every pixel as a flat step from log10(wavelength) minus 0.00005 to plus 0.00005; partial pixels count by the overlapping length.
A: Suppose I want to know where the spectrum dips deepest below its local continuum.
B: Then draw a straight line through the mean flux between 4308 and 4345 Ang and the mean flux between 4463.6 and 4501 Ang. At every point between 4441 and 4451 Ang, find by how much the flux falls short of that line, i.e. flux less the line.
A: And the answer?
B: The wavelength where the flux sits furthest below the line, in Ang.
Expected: 4450.79 Ang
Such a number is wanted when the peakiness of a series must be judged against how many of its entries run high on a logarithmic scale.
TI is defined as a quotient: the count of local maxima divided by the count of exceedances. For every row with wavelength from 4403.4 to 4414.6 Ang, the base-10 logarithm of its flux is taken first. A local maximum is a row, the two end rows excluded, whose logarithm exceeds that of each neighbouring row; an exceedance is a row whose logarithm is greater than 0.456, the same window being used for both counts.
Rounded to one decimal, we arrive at 3.0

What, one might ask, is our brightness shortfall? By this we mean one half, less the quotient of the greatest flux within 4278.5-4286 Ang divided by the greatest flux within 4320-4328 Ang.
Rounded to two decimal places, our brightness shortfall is -0.53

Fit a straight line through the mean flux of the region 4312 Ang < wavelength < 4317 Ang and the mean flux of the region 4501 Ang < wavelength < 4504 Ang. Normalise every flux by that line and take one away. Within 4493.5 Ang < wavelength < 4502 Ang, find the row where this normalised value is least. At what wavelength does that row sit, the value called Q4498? 4499.21 Ang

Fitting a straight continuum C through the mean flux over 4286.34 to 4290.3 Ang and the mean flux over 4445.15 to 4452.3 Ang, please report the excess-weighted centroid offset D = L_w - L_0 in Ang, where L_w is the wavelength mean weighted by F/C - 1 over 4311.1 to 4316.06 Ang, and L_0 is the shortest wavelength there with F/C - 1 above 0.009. -1.1 Ang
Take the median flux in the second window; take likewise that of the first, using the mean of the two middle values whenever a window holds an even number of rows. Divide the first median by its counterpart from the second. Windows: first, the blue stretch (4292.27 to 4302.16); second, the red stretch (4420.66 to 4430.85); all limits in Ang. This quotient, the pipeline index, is 1.04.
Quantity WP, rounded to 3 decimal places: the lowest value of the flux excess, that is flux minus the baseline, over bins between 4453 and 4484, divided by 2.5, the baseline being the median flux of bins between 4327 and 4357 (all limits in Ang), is -0.078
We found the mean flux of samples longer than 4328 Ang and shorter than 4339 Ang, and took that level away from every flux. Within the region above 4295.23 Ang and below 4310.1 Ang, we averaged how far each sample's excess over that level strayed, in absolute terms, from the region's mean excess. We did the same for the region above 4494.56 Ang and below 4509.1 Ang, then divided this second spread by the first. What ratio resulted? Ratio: 0.87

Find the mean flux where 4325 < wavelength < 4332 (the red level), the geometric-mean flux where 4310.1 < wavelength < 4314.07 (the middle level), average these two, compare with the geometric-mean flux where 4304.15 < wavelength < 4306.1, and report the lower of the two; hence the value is 2.79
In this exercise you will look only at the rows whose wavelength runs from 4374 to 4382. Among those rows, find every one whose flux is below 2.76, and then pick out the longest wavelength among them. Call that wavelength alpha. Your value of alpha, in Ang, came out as 4381.64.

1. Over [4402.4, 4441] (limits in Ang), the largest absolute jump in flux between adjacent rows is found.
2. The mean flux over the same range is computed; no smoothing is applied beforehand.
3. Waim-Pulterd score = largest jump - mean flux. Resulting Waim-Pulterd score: -2.19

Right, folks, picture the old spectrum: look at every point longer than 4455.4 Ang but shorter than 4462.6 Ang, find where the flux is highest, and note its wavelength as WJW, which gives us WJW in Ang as 4457.97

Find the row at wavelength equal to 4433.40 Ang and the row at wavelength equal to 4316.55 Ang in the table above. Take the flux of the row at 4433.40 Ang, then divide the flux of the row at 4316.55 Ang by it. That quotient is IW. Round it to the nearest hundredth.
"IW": 1.09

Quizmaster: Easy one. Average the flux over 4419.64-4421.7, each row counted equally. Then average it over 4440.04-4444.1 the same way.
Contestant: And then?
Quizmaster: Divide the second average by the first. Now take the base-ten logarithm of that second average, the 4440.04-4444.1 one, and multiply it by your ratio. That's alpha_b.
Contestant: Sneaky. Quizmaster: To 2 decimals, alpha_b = 0.43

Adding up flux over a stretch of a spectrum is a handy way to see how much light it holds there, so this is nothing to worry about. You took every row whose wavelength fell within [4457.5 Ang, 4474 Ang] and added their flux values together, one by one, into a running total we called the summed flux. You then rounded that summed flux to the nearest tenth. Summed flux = 44.0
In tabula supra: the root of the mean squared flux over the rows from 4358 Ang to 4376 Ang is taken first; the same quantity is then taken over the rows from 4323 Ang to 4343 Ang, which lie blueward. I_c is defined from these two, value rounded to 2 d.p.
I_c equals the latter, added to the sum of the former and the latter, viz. 8.26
